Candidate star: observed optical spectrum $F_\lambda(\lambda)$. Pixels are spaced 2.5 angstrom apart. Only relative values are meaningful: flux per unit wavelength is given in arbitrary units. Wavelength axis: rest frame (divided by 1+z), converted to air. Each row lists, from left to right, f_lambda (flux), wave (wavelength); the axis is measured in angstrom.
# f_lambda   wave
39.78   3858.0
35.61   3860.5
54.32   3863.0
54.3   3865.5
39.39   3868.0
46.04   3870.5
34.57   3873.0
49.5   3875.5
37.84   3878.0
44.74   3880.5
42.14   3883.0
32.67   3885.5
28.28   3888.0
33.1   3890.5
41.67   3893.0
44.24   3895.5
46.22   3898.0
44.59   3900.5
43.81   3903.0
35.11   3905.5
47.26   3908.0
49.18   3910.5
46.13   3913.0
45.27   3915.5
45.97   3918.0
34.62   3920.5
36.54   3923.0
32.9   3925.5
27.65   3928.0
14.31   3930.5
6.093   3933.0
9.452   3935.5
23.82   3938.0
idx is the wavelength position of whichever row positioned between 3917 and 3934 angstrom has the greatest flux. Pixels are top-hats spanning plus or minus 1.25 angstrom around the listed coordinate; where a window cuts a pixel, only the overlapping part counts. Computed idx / 3918.0 angstrom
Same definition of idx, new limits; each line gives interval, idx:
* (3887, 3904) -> 3898.0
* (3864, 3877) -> 3865.5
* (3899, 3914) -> 3910.5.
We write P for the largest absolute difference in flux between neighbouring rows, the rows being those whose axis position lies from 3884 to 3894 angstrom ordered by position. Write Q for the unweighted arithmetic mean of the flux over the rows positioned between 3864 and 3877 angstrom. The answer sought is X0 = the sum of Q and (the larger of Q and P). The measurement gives 90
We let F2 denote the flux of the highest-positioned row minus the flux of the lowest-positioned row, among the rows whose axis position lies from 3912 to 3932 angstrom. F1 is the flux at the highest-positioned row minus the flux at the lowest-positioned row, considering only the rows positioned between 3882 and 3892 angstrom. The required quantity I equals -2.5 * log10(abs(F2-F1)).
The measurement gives -3.39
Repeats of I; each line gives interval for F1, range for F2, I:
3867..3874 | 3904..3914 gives -3.00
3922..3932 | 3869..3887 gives -2.37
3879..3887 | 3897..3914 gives -2.70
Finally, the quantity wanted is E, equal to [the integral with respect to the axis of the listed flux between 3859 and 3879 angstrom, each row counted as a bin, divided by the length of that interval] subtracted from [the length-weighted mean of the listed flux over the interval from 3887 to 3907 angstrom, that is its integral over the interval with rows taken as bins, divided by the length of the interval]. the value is -4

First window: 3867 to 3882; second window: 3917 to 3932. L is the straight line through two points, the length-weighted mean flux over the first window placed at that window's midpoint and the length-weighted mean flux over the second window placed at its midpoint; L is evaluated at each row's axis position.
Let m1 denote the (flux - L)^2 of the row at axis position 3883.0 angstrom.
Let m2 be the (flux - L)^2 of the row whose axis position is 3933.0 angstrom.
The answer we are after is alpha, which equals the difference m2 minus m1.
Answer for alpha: 545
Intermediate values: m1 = 4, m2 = 548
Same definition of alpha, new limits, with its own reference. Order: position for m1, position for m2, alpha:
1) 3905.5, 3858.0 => 34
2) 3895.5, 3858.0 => -11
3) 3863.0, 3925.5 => -93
